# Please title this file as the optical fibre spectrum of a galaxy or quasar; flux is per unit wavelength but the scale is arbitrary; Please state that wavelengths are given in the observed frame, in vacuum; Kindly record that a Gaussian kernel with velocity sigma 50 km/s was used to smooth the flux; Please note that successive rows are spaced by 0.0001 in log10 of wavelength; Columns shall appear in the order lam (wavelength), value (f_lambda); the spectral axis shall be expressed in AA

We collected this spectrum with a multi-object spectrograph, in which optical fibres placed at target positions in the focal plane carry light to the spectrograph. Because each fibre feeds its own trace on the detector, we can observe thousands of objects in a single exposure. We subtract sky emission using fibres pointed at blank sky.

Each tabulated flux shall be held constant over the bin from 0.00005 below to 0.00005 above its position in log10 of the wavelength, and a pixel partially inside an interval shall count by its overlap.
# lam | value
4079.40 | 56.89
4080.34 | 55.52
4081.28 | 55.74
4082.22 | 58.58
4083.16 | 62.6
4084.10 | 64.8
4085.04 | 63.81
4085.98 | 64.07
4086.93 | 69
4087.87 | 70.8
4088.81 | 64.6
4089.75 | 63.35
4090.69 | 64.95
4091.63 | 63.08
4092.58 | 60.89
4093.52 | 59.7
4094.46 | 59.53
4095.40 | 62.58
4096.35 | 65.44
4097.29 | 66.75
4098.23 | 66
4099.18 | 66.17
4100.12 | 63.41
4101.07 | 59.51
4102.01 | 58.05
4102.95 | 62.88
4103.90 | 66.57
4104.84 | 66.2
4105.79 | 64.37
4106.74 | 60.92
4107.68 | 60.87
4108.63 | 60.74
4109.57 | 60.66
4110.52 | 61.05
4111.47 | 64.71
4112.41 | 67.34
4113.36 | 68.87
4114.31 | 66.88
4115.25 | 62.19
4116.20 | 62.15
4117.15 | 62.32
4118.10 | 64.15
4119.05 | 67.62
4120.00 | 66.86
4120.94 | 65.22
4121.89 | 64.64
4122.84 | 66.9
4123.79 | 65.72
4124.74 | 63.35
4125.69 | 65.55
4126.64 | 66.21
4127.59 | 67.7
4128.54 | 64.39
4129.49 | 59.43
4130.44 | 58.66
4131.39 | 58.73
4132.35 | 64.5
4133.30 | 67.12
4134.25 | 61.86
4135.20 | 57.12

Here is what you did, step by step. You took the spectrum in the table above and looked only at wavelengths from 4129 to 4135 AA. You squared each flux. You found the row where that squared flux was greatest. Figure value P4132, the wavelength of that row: 4133.30 AA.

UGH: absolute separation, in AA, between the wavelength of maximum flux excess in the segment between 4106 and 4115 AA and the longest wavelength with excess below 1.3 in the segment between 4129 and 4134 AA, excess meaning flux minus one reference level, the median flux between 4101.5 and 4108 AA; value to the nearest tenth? 18.0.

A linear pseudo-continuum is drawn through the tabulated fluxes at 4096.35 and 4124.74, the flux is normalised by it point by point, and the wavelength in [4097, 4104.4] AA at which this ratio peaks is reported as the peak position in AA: 4103.90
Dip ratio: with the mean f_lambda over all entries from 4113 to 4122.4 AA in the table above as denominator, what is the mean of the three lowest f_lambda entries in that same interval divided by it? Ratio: 0.956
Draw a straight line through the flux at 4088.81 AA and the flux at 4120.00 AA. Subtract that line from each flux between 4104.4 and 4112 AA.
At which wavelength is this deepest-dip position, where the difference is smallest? 4109.57 AA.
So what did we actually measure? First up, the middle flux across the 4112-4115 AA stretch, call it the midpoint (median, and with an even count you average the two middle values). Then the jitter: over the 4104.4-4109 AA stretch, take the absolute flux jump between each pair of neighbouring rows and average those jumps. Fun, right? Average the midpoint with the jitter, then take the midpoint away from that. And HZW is -33.0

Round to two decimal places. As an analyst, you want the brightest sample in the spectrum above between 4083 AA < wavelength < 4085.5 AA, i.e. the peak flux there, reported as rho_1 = 64.80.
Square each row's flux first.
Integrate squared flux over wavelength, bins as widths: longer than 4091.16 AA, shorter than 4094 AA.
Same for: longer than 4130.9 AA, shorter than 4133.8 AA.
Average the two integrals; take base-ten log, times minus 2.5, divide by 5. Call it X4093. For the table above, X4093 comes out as -2.02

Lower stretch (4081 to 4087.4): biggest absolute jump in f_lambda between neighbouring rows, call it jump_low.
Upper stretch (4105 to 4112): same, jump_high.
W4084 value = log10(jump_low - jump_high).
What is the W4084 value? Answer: 0.10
